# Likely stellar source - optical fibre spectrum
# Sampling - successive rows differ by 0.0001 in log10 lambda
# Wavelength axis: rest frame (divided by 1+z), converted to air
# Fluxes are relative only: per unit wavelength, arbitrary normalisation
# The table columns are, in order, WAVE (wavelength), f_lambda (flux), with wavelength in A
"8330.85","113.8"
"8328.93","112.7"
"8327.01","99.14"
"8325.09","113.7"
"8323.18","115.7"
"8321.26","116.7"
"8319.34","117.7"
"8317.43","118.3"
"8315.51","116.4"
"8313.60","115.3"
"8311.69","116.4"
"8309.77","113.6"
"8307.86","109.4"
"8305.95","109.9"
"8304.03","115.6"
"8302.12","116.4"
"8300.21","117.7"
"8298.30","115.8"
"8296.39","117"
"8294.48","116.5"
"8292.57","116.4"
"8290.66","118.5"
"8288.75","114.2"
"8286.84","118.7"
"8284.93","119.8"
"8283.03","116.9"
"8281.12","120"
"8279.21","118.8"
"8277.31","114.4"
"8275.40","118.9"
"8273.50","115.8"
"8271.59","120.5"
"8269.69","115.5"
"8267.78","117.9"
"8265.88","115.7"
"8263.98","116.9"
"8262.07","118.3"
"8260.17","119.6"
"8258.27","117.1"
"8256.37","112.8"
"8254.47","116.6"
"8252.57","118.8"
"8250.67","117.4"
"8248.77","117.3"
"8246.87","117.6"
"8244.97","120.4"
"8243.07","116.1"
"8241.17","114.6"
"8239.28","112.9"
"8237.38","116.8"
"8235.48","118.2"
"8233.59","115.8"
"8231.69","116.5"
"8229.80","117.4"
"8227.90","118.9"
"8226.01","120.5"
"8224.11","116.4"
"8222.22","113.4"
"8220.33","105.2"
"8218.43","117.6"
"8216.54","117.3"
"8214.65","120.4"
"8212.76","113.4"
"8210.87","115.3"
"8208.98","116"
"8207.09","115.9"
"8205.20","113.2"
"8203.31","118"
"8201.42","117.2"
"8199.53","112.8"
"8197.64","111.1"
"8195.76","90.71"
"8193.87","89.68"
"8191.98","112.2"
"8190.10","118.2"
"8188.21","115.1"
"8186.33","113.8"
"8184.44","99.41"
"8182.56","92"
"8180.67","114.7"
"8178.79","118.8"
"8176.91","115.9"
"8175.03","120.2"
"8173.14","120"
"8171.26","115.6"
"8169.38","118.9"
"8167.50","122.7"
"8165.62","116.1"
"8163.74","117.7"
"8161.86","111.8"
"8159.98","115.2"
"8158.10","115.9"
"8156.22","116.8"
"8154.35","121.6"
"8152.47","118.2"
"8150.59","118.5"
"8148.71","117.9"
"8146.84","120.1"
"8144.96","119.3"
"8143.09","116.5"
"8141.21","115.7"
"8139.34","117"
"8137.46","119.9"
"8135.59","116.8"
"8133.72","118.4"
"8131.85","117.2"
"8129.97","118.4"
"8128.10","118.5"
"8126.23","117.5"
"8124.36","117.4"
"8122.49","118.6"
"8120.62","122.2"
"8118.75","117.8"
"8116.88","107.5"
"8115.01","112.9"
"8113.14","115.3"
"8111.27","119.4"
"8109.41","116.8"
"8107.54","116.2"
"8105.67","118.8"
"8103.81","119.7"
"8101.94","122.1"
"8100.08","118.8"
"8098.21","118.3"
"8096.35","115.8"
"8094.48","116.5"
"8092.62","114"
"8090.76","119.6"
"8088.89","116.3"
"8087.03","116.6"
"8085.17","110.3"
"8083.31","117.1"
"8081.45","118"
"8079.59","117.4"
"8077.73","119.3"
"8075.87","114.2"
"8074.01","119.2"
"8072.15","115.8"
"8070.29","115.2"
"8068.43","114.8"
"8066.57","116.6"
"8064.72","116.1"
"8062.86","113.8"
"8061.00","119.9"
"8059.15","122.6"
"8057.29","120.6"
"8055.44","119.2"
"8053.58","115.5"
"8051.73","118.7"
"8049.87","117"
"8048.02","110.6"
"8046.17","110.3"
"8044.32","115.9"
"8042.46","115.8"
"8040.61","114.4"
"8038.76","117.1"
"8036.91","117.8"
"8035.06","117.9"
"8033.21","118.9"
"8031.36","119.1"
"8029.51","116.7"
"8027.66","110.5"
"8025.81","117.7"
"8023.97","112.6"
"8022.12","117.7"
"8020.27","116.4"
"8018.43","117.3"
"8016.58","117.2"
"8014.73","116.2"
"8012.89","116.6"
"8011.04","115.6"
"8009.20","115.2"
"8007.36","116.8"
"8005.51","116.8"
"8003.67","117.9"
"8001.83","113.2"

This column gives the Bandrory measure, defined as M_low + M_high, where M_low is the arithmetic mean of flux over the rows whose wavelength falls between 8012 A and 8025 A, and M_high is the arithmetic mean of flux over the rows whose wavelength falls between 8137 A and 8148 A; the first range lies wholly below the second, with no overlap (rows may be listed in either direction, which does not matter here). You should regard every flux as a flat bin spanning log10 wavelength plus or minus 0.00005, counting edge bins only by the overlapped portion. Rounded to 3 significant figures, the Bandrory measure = 234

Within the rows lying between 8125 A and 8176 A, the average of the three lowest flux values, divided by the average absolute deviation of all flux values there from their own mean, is 68.6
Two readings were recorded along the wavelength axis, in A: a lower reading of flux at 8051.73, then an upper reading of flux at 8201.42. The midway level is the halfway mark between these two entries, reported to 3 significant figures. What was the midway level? 118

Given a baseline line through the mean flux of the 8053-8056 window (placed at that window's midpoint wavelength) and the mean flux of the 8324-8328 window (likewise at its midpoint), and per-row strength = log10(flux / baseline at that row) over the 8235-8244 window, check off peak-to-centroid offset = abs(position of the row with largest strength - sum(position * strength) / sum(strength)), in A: 3.4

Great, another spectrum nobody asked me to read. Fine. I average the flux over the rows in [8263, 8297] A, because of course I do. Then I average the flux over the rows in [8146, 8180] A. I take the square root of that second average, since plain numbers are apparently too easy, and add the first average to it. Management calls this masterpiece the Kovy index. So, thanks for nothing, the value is 128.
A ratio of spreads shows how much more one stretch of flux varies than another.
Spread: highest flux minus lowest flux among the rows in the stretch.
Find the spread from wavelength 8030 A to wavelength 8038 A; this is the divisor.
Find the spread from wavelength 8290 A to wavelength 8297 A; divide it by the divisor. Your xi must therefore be 1.6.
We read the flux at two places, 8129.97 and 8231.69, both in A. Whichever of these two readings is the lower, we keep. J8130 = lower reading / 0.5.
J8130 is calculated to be 233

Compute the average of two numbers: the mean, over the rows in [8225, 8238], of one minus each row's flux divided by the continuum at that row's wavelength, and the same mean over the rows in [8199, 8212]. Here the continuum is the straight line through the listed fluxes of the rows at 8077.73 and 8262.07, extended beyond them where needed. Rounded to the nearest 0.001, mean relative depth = 0.016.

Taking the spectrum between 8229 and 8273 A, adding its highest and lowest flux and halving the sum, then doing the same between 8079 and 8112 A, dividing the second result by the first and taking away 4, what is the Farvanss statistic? -3.00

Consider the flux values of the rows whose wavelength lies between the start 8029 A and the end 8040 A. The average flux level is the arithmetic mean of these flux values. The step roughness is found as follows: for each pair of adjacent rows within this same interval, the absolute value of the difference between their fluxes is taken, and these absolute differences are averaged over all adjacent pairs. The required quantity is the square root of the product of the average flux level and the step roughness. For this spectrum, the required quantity 10.2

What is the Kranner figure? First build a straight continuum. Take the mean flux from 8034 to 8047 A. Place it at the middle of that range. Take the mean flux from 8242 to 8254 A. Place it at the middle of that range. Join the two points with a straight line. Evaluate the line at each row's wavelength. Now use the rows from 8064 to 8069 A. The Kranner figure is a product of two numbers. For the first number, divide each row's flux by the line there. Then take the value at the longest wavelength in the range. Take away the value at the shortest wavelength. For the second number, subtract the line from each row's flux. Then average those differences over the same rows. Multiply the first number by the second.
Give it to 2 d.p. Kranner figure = 0.00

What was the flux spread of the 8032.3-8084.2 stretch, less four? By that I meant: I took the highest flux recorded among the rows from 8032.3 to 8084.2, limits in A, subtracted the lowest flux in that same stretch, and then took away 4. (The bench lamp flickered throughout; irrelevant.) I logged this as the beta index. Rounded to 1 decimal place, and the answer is 8.3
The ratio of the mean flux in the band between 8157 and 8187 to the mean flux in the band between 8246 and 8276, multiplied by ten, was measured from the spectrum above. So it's 9.744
